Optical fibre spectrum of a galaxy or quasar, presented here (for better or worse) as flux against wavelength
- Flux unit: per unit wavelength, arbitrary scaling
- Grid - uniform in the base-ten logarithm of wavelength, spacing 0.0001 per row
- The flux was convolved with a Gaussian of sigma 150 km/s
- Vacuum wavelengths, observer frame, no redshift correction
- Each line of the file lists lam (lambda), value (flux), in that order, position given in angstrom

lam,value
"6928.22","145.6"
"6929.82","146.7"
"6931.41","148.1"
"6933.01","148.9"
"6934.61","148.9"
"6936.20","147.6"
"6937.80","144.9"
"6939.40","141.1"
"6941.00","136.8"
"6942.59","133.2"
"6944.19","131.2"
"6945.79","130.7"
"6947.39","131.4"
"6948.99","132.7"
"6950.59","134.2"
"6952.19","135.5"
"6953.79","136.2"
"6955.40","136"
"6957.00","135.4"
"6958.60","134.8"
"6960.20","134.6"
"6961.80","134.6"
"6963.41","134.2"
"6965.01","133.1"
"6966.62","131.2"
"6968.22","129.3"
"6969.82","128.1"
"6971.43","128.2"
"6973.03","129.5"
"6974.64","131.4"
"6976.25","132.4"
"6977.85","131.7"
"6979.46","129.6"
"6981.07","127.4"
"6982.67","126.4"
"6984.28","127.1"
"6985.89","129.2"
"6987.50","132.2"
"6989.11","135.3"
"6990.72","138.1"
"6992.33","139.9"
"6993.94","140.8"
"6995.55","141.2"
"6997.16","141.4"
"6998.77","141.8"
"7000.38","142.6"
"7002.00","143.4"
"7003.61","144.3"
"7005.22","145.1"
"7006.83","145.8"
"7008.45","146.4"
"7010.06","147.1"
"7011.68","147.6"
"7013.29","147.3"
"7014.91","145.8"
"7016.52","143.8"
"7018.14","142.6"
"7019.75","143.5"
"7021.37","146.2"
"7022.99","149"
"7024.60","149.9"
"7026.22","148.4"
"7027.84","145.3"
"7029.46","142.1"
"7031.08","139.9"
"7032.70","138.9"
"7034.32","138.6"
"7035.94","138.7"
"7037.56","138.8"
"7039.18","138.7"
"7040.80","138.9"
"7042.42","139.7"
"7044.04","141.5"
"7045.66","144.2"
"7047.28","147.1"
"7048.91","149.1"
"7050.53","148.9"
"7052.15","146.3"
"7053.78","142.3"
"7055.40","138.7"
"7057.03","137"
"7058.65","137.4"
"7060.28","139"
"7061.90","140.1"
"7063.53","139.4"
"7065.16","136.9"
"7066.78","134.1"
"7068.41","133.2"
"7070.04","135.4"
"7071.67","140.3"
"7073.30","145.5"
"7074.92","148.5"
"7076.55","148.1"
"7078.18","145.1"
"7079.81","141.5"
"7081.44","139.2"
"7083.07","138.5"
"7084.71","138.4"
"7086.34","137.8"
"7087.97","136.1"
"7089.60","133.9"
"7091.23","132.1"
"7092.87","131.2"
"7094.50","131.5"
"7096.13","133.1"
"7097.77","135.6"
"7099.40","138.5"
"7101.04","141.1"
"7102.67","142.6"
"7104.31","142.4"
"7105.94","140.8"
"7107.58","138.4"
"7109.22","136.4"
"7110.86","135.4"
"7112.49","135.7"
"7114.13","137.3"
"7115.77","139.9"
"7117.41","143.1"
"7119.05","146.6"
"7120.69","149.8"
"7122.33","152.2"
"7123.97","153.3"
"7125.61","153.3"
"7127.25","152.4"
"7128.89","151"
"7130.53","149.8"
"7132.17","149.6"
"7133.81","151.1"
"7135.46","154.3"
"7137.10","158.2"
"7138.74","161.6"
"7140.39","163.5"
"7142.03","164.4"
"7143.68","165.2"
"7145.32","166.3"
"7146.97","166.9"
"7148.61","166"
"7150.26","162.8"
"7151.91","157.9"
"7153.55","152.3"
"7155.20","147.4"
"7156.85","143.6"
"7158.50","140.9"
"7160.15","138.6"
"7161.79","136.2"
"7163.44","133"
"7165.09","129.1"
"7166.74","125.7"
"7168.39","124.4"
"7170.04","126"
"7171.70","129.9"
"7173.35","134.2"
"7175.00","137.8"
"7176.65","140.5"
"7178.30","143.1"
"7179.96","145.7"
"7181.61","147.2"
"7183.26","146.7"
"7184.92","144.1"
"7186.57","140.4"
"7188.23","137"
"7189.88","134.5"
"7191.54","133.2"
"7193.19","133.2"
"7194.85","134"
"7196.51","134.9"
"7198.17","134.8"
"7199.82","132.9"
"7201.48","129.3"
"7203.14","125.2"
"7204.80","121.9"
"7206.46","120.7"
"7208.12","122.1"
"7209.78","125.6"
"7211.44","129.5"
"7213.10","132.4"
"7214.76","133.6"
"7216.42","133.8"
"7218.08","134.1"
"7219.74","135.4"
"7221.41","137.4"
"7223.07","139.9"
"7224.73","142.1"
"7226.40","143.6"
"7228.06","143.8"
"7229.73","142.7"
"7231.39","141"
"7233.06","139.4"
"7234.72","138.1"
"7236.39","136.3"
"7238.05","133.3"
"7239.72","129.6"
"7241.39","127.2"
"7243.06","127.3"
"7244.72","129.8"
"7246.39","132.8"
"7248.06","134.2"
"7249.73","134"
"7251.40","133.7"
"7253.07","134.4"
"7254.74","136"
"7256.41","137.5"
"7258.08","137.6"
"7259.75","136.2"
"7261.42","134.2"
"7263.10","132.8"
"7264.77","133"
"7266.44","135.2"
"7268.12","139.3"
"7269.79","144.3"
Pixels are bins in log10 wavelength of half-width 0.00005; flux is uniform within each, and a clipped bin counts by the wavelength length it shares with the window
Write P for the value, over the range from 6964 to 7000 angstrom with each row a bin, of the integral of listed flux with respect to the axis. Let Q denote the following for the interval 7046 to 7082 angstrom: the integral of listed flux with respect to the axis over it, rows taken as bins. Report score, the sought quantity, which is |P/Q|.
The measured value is 0.94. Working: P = 4792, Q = 5096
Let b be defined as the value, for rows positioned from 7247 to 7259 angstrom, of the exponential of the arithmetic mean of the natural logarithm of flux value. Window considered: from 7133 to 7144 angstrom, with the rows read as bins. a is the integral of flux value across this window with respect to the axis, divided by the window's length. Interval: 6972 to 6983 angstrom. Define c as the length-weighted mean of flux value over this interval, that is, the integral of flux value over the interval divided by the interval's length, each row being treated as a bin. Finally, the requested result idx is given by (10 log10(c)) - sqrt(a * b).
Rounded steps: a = 159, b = 135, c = 130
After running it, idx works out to -126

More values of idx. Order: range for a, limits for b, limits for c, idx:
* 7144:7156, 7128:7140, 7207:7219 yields -136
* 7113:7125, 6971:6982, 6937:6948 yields -116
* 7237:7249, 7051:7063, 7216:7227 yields -114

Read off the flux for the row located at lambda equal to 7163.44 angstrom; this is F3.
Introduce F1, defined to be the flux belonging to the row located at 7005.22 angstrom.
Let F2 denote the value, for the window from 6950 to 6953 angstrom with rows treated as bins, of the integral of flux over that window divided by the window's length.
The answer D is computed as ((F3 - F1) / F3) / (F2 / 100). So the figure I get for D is -0.07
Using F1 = 145.1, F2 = 135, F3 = 133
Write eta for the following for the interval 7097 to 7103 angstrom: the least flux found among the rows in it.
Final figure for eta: 135.6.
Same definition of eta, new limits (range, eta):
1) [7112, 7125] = 135.7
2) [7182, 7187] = 140.4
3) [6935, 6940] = 141.1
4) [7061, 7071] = 133.2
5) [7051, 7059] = 137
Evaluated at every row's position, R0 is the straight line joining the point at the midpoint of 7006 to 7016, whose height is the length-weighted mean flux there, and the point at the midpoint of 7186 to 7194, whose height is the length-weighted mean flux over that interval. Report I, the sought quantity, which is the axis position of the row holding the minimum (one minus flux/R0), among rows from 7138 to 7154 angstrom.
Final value 7146.97 angstrom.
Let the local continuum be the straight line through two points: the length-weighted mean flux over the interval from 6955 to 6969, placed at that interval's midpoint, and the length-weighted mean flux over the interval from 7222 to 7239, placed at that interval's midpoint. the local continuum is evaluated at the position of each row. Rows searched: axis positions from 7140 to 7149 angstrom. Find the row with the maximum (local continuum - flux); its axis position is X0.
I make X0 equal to 7140.39 angstrom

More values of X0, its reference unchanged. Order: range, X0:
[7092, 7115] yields 7092.87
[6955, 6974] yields 6969.82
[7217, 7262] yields 7241.39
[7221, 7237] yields 7236.39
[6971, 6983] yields 6982.67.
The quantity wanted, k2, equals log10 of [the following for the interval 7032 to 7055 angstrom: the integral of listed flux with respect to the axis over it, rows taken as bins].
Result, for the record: 3.51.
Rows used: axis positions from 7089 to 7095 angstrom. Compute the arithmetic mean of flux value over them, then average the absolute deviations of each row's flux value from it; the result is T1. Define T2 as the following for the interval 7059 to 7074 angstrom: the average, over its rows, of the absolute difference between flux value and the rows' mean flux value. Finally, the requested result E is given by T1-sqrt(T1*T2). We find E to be -0.7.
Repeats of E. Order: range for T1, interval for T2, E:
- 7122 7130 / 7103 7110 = -0.5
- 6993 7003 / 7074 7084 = -0.9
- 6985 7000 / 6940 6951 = 1.3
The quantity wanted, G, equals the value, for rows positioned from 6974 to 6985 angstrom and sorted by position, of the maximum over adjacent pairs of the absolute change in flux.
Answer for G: 2.2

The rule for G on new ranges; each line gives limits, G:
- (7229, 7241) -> 3.7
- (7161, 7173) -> 3.9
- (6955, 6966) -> 1.1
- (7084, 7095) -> 2.2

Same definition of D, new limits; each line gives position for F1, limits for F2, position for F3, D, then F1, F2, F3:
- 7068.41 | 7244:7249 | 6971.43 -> -0.03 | 133.2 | 132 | 128.2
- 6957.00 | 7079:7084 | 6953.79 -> 0.00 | 135.4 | 139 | 136.2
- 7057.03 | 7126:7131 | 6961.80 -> -0.01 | 137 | 151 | 134.6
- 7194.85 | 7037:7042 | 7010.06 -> 0.06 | 134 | 139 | 147.1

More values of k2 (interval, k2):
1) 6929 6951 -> 3.49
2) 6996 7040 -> 3.80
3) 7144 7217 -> 4.00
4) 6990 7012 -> 3.50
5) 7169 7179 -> 3.13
